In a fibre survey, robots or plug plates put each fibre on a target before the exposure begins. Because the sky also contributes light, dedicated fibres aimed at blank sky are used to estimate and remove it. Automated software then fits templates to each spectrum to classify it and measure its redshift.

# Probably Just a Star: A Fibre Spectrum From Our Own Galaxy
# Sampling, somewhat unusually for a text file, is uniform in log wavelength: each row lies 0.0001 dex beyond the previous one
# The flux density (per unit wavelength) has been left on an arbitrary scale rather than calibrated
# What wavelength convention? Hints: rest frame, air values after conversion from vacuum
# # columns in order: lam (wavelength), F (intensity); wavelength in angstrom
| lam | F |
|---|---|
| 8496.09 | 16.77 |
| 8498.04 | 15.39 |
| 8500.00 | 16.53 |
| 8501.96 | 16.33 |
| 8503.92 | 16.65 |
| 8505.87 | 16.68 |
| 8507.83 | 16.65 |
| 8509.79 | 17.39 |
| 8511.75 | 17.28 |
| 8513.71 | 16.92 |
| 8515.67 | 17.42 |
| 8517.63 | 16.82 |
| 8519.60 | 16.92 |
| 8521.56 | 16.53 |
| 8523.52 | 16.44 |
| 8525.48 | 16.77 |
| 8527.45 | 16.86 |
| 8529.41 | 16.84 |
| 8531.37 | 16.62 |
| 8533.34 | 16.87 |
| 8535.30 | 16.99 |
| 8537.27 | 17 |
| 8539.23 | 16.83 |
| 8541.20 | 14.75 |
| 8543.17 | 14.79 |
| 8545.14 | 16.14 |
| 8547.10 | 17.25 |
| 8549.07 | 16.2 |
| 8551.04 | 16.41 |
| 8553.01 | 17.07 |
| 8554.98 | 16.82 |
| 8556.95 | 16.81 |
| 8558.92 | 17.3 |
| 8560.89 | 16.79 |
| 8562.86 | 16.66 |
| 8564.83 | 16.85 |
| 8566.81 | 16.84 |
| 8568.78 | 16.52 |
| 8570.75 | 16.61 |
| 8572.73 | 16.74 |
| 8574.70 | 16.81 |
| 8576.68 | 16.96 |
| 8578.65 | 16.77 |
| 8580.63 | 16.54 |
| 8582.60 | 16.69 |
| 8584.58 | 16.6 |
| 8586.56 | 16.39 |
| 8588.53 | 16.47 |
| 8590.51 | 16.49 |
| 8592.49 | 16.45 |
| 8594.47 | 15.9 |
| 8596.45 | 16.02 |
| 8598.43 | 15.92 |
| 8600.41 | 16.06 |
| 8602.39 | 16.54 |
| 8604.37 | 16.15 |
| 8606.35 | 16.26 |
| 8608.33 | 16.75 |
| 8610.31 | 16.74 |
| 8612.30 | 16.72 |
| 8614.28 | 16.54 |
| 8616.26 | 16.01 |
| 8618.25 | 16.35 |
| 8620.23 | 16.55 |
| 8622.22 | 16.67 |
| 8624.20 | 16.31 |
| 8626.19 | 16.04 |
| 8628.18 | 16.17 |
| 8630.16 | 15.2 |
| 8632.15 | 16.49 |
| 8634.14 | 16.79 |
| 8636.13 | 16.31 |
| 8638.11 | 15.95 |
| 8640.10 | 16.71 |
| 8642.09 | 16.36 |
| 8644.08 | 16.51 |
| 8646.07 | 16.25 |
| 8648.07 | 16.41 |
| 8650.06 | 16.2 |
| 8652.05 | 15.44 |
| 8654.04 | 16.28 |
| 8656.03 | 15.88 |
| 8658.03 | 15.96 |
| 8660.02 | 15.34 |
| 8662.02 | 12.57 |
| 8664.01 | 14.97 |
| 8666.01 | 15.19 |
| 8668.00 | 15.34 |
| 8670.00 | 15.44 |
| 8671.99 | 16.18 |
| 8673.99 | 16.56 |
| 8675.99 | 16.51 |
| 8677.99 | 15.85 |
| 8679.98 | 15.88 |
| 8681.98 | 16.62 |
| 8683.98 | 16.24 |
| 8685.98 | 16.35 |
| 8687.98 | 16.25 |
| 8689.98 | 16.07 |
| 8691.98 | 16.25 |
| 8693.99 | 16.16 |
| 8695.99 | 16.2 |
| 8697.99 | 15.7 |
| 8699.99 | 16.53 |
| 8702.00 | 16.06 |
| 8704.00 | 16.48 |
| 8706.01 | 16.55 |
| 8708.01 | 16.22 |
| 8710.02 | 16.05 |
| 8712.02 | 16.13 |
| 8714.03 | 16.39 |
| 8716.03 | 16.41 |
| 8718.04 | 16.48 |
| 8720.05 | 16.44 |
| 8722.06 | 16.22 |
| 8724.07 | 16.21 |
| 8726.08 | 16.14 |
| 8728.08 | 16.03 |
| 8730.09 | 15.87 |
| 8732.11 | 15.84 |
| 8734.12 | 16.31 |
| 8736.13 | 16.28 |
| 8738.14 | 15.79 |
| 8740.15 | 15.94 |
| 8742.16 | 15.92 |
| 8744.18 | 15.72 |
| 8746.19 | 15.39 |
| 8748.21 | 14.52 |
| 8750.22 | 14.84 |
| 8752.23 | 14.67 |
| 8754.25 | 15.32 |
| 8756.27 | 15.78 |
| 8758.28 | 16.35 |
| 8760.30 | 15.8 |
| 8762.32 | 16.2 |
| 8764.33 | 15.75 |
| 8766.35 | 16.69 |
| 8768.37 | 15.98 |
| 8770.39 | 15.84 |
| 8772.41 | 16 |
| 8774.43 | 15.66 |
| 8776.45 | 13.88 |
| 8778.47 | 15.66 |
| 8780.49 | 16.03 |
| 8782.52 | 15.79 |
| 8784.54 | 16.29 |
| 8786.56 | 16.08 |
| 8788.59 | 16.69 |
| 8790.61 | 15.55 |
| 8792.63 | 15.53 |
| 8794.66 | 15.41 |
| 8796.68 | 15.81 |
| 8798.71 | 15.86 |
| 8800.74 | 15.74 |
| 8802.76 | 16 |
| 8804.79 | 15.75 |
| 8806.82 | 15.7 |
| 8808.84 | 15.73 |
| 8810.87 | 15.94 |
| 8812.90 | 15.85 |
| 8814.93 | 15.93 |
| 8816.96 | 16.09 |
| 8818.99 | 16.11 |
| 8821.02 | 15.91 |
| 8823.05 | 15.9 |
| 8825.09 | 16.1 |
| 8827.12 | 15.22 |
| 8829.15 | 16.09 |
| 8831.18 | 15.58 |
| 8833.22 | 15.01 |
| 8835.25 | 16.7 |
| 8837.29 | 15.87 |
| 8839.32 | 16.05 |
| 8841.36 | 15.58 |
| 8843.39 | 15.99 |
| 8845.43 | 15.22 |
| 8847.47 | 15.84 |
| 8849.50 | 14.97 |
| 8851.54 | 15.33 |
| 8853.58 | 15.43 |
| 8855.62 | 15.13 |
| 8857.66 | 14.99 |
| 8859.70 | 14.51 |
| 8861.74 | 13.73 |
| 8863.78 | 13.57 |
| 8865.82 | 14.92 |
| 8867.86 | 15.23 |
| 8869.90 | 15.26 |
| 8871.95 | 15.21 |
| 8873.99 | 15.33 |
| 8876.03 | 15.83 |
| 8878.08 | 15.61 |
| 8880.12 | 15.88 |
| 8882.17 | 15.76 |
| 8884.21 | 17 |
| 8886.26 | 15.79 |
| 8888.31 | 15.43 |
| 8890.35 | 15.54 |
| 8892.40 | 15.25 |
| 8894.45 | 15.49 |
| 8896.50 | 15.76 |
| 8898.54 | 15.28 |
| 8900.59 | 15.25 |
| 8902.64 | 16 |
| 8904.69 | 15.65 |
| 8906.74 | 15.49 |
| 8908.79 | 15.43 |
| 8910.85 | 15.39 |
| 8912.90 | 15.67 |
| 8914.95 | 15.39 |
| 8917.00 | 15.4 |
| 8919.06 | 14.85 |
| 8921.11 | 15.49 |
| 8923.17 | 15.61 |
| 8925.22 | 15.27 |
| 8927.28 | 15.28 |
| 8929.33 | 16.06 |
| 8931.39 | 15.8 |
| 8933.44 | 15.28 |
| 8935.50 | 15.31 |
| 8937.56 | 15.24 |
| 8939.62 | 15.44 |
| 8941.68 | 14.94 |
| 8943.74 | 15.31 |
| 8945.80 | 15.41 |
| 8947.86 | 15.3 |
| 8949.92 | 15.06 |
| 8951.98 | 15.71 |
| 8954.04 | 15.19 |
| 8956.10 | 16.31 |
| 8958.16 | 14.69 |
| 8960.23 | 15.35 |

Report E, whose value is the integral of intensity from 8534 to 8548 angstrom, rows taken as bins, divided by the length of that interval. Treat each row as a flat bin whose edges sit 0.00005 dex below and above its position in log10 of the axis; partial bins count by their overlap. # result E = 16.3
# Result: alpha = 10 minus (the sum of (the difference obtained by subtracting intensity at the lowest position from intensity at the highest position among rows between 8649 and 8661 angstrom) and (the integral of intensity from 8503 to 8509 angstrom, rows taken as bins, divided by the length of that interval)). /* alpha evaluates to -5.8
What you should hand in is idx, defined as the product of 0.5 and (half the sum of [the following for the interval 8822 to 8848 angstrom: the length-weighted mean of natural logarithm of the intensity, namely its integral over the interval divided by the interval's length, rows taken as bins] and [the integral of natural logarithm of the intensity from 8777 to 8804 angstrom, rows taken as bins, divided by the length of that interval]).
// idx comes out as 1.38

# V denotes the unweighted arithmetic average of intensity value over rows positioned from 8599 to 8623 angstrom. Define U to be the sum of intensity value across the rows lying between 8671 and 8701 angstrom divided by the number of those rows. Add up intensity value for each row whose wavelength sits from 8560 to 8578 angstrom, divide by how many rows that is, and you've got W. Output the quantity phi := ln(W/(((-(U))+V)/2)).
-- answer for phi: 5.0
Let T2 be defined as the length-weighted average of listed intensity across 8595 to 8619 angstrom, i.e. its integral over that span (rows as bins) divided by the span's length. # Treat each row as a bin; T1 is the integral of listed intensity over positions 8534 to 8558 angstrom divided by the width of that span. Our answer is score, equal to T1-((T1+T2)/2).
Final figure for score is 0.1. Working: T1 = 16.4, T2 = 16.3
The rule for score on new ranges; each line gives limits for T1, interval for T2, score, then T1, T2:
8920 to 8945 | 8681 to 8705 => -0.4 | 15.4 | 16.2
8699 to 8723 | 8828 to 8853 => 0.3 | 16.3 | 15.7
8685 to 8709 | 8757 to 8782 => 0.2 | 16.2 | 15.8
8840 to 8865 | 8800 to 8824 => -0.4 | 15.0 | 15.9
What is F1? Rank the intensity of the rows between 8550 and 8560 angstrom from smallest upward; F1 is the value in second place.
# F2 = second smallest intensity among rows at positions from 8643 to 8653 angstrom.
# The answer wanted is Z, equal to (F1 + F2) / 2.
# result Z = 16.5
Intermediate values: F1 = 16.81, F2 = 16.2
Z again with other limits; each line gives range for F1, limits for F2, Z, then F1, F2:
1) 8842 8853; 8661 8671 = 15.1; 15.22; 14.97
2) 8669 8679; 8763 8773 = 15.8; 15.85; 15.84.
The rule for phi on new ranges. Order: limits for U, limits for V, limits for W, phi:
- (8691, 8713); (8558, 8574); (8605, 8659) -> 4.0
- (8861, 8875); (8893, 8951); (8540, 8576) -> 3.9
